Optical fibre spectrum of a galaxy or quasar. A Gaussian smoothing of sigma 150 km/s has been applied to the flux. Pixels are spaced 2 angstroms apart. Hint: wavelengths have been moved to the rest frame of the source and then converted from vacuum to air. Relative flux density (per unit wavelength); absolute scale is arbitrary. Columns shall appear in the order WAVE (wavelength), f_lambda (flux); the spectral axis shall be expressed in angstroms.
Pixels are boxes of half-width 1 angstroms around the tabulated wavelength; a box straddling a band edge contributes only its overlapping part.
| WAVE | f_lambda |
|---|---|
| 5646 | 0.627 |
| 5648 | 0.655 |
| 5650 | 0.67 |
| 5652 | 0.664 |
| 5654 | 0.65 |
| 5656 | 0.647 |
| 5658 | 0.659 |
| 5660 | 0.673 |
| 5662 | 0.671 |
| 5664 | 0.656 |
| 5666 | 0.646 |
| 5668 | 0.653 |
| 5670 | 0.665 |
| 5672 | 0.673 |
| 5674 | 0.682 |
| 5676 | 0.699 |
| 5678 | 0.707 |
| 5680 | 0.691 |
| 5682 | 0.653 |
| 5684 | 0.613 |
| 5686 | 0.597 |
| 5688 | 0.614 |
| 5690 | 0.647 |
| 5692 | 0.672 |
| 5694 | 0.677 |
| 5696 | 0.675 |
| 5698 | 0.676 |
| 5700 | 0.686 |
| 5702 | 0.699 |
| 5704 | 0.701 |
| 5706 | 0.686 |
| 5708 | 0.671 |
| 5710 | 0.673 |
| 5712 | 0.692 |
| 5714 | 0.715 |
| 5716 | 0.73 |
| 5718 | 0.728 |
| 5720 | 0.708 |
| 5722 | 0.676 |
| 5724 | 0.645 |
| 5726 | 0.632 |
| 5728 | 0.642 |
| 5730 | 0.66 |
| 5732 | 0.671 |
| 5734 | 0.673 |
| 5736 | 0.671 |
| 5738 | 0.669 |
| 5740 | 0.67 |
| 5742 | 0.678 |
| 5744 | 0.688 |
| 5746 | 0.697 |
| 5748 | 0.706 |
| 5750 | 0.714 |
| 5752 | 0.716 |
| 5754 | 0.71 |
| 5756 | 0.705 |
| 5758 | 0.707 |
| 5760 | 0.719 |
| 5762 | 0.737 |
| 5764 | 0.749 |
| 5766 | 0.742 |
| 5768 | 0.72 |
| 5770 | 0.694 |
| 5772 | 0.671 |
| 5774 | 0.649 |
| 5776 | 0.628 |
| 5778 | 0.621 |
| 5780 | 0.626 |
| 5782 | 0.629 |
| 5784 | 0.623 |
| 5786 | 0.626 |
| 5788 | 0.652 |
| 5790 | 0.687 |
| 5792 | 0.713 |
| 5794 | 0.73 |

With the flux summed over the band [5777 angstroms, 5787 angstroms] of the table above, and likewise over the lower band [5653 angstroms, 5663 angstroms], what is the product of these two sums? 10.3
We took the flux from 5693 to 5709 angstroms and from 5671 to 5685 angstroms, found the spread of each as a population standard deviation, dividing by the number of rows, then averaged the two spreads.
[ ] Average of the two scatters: 0.020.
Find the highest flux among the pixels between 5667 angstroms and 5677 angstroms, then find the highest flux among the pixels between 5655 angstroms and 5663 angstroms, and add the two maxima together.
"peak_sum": 1.37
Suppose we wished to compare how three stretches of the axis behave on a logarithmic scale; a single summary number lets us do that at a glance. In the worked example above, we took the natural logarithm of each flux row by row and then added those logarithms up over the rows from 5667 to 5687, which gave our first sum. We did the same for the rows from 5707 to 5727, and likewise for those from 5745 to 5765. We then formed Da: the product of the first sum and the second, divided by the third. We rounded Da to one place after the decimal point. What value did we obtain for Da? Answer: -4.6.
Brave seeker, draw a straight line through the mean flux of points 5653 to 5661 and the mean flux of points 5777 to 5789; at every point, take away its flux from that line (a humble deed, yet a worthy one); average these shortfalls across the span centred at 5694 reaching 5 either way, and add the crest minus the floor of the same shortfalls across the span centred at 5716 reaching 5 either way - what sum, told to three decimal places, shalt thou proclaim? 0.019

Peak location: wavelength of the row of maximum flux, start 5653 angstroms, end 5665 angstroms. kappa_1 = 5660 angstroms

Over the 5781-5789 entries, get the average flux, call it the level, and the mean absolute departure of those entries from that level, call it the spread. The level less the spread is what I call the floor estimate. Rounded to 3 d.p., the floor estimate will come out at 0.623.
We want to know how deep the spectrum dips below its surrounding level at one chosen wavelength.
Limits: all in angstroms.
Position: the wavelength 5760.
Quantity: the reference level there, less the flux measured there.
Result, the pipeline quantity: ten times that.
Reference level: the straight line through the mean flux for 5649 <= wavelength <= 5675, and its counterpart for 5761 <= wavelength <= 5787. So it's -0.50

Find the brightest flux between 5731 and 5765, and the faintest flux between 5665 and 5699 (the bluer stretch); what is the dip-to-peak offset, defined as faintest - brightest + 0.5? 0.35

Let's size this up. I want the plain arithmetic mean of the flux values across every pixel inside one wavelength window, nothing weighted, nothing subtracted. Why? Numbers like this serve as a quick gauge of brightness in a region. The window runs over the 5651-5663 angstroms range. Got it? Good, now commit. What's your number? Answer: 0.661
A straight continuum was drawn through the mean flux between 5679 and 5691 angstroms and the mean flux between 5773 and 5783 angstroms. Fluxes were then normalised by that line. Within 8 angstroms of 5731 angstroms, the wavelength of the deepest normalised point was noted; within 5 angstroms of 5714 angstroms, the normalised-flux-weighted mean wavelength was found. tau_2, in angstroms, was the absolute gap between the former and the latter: 11.9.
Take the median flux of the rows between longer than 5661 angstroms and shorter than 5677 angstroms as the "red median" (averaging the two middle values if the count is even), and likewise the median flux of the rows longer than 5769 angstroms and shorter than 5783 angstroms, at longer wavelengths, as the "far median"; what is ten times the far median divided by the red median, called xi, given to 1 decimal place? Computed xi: 9.4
